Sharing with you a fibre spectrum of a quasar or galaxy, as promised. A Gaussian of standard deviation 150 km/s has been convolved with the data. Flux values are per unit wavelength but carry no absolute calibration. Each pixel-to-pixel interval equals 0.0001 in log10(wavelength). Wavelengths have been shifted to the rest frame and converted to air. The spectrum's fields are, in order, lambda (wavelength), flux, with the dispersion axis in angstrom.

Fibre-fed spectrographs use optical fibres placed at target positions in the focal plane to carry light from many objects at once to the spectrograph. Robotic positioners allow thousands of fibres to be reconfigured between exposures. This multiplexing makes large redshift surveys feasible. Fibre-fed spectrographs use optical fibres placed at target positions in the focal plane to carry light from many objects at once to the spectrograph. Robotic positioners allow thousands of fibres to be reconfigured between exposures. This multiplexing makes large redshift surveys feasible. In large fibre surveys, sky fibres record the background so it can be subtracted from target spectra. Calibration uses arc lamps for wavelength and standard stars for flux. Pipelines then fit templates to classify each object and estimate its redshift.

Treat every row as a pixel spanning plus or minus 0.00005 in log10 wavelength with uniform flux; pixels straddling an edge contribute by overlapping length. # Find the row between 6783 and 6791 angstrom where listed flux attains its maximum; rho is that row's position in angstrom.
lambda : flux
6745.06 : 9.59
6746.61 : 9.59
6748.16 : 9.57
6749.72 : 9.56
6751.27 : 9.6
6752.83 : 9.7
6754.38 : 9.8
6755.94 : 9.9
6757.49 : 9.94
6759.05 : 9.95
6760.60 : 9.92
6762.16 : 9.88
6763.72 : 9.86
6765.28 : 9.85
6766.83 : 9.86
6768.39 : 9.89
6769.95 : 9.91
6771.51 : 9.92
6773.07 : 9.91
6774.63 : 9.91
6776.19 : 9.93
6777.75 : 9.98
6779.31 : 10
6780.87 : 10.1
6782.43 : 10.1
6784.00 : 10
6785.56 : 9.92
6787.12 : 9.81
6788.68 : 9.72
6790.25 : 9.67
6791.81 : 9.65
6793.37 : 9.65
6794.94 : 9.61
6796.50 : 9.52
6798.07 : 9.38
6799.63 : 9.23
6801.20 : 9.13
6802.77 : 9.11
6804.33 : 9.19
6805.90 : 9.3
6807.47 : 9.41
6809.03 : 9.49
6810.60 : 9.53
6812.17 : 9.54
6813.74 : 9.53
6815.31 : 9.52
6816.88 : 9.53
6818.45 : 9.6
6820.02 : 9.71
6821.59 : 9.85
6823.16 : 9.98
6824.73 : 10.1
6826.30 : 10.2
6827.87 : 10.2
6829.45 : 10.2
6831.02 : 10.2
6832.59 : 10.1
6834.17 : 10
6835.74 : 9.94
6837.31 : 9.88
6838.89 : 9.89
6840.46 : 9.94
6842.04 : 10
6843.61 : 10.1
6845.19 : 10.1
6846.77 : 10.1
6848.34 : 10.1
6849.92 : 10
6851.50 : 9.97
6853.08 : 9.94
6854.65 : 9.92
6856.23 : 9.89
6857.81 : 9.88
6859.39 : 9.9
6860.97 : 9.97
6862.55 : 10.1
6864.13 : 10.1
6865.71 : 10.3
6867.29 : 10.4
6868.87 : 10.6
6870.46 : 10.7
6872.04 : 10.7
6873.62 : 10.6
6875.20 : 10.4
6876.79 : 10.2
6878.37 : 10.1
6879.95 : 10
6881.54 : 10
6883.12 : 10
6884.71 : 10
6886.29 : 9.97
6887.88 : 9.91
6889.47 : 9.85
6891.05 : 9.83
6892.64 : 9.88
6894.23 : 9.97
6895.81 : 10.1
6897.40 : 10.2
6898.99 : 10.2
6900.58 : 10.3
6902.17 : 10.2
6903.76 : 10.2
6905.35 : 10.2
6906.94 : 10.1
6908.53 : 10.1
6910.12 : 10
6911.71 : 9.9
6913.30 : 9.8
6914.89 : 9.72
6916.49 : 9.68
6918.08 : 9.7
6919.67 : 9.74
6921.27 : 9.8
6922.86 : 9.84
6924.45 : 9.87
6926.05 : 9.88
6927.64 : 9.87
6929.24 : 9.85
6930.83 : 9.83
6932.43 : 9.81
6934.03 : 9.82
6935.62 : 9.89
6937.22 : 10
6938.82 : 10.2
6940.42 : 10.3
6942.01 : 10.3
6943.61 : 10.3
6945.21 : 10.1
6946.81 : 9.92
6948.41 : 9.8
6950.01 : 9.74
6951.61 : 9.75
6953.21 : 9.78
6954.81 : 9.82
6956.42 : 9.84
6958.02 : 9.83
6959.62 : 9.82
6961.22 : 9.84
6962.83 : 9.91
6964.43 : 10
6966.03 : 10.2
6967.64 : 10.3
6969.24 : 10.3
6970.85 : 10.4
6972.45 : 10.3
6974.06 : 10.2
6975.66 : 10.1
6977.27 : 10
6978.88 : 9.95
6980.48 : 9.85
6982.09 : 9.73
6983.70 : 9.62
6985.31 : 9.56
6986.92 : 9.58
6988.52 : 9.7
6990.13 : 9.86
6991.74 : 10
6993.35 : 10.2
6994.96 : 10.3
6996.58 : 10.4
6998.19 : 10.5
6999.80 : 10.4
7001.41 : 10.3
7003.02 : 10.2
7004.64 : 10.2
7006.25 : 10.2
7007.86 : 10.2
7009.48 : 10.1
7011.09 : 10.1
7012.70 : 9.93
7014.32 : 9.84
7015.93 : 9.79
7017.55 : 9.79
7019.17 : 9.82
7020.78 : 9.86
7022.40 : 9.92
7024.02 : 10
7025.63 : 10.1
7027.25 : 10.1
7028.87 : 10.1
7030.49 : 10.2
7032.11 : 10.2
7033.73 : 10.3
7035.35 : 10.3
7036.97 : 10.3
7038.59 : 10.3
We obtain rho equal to 6784.00 angstrom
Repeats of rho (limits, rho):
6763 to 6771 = 6769.95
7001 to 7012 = 7001.41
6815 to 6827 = 6826.30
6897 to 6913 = 6900.58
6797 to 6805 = 6798.07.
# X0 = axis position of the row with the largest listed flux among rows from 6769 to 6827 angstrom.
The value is 6826.30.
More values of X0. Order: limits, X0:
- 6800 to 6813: 6812.17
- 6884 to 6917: 6900.58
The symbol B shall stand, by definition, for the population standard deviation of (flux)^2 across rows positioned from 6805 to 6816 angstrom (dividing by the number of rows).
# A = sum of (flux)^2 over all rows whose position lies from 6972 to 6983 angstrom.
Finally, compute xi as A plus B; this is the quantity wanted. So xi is 704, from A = 703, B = 2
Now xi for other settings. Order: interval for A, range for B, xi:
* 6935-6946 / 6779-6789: 725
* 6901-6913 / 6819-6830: 718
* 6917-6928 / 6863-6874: 679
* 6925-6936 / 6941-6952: 684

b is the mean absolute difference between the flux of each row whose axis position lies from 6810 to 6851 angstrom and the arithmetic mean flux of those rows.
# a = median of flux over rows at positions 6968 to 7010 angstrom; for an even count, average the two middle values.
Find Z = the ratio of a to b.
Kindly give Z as 51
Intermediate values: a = 10.2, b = 0.199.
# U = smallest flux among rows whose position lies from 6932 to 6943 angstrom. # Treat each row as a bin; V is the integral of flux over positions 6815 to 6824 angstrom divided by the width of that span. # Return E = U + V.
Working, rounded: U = 9.81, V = 9.7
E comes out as 19.52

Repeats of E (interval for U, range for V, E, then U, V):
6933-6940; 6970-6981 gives 19.94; 9.82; 10.1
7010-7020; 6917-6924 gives 19.57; 9.79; 9.8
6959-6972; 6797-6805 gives 19.04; 9.82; 9.2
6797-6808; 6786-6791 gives 18.85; 9.11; 9.7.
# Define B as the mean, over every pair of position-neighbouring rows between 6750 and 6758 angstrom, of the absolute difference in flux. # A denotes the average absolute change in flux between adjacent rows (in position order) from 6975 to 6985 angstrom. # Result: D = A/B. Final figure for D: 1.1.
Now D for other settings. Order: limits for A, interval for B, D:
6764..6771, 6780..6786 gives 0.3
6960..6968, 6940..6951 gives 1.2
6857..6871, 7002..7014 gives 2.3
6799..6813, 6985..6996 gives 0.6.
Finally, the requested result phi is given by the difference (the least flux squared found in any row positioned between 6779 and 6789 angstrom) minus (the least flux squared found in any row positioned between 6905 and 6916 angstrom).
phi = 0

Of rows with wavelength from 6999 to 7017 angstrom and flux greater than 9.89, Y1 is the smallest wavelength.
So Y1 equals 6999.80 angstrom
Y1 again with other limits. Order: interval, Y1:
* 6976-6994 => 6977.27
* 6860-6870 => 6860.97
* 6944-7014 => 6945.21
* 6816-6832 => 6823.16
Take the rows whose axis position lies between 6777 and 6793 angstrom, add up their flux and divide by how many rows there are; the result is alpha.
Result 9.9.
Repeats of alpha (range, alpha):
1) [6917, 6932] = 9.8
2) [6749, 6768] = 9.8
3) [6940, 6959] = 10.0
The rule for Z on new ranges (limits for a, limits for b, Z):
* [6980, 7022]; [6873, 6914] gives 68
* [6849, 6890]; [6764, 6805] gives 41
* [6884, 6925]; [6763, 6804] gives 45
